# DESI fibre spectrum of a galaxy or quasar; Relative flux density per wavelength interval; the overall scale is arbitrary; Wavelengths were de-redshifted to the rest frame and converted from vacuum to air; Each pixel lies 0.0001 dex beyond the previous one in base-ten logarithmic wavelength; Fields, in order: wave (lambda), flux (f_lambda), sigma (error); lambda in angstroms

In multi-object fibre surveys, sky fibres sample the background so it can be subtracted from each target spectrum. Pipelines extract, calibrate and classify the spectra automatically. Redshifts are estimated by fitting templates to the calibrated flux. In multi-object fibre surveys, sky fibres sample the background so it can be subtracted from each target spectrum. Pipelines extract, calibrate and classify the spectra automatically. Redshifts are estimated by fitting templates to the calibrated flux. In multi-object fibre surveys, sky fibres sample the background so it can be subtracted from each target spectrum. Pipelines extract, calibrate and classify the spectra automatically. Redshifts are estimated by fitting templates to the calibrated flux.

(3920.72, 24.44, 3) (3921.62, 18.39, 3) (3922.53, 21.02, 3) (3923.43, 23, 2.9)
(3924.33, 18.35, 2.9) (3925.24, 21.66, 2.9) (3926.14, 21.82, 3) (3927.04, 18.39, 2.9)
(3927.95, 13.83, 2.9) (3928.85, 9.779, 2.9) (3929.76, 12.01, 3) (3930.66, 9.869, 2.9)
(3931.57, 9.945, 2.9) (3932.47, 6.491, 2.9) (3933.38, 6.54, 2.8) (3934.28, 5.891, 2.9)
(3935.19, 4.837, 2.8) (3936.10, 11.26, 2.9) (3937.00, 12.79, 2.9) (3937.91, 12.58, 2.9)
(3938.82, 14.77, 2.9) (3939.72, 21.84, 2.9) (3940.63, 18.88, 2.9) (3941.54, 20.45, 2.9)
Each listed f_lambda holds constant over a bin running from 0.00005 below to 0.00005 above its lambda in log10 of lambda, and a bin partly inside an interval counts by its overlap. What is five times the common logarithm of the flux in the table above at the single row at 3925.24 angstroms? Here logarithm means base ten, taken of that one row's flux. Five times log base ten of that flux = 6.7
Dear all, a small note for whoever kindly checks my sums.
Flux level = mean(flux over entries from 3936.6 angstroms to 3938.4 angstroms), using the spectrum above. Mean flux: 12.7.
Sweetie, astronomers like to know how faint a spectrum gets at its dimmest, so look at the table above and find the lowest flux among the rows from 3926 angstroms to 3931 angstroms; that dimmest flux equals 9.779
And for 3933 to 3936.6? 4.837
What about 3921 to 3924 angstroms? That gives 18.39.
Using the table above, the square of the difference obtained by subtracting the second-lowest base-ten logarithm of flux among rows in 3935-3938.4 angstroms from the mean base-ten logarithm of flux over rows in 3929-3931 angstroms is 0.00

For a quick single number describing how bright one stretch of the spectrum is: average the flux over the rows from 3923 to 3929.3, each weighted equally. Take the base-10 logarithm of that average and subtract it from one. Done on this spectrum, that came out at -0.3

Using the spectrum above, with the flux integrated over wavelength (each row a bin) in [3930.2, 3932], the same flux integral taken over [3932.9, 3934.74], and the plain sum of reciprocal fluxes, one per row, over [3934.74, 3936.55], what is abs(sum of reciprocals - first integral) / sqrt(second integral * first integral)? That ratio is 1.2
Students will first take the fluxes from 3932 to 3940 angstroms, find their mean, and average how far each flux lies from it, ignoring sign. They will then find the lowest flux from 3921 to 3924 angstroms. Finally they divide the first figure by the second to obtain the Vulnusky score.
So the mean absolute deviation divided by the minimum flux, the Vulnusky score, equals 0.23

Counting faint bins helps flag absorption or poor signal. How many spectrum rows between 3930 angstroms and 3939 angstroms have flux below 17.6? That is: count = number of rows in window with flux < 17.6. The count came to 10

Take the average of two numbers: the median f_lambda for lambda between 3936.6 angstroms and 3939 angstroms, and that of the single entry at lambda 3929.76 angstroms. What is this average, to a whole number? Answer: 12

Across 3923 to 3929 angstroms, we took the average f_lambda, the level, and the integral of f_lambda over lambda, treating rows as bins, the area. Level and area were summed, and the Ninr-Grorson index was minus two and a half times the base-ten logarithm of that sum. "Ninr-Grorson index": -5.3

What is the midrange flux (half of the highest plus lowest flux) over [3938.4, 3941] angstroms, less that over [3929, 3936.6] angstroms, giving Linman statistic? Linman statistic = 10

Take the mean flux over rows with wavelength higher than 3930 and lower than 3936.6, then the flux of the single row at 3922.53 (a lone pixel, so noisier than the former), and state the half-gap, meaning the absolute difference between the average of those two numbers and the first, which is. 7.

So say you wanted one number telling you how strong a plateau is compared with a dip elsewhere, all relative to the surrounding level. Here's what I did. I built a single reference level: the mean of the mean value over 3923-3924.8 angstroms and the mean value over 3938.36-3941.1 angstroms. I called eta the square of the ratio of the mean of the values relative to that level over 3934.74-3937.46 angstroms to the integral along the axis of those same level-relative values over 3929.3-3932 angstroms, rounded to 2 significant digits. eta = 0.11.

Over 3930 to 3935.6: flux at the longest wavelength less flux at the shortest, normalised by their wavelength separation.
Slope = -1.1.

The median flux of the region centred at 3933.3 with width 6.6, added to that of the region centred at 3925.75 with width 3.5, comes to 26.6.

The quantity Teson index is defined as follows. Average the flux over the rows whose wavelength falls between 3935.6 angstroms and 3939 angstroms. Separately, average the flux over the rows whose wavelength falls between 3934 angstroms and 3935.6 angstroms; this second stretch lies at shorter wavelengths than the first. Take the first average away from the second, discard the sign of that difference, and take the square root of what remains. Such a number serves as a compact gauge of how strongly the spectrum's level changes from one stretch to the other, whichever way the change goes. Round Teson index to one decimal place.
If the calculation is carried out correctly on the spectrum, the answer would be 2.7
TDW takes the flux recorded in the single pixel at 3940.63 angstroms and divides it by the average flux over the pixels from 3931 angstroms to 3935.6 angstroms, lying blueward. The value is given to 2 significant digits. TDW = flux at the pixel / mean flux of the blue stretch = 2.8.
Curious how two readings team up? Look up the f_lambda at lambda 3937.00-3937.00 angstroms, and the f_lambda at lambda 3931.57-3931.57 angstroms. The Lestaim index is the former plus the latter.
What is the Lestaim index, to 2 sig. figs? 23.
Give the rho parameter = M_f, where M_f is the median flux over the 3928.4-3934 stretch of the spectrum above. 10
